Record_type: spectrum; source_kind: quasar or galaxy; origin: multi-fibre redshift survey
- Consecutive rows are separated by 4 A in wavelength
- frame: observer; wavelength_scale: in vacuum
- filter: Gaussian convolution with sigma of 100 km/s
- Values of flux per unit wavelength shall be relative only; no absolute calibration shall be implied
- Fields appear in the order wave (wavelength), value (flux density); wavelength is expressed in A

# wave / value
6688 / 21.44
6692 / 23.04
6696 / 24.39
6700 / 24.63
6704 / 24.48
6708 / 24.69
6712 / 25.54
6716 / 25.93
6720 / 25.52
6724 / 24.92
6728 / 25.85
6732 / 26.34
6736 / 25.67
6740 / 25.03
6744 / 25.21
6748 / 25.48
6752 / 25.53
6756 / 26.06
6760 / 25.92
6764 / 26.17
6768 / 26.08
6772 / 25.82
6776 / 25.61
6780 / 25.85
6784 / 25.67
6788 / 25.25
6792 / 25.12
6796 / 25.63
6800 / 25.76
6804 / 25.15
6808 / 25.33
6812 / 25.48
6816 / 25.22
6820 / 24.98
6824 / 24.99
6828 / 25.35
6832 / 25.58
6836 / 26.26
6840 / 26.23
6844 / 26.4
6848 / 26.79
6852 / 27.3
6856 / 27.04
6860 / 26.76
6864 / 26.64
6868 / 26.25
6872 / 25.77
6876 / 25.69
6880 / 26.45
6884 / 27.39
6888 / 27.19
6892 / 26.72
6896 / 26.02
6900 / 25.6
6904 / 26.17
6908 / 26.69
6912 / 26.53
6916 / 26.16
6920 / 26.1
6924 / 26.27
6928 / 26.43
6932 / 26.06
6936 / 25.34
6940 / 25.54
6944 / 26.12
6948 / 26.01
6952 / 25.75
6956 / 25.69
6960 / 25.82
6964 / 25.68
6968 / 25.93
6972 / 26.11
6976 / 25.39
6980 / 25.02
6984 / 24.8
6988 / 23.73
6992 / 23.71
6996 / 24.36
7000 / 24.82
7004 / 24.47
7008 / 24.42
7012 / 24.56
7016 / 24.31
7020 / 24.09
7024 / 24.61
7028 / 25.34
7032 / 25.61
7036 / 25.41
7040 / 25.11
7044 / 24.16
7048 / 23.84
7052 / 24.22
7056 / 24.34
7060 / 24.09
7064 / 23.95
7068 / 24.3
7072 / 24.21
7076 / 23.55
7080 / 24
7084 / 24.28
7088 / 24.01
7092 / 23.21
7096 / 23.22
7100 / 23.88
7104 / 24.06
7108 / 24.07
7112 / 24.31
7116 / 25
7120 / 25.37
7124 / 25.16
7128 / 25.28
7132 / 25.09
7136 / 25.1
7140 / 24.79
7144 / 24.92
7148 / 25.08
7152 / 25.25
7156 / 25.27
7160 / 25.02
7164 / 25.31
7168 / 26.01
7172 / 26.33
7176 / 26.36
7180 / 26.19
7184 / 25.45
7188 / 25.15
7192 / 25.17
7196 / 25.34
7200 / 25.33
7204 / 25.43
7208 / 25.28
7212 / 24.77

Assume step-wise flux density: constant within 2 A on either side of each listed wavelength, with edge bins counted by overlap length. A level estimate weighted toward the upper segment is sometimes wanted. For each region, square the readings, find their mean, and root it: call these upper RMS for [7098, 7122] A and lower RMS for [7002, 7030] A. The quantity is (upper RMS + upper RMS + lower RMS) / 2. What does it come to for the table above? 36.7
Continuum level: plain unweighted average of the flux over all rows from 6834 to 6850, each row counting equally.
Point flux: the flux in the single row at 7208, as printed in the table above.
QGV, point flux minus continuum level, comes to -1.1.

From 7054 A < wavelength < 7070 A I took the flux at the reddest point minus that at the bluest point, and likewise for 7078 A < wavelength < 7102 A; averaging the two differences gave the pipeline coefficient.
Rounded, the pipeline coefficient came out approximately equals -0.08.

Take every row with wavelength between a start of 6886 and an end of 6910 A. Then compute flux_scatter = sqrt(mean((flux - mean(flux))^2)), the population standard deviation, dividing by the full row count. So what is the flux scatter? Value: 0.5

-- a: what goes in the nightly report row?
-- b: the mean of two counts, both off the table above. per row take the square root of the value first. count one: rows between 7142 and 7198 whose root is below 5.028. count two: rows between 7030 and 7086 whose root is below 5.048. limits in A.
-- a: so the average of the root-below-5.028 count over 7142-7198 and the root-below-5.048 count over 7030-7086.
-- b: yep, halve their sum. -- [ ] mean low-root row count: 10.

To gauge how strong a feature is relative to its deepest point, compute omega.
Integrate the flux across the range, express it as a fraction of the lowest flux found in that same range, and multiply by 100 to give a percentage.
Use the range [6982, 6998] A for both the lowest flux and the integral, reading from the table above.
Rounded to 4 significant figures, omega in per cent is 1630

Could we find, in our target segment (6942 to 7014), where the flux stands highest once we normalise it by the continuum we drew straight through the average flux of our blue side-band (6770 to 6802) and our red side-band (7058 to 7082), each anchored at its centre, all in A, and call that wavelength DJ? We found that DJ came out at 6972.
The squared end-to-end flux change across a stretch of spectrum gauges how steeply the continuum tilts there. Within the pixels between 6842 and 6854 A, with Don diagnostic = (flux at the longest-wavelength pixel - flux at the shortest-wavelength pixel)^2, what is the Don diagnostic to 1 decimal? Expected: 0.8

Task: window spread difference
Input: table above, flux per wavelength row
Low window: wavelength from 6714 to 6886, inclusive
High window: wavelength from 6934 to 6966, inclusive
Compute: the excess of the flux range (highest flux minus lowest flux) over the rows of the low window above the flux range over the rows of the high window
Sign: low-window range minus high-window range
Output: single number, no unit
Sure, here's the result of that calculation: 1.7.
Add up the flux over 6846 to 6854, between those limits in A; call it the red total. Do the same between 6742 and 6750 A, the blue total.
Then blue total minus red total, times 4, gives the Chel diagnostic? -14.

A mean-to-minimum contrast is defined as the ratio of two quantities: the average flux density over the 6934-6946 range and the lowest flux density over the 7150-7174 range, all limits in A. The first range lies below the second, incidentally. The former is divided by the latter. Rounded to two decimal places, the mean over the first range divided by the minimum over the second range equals 1.03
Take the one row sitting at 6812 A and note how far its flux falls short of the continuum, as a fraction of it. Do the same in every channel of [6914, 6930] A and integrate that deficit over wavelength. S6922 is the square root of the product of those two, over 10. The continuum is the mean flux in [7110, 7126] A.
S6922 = 0.013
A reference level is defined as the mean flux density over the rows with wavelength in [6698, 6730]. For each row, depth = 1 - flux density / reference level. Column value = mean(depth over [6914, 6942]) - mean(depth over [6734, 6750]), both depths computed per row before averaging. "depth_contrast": -0.025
